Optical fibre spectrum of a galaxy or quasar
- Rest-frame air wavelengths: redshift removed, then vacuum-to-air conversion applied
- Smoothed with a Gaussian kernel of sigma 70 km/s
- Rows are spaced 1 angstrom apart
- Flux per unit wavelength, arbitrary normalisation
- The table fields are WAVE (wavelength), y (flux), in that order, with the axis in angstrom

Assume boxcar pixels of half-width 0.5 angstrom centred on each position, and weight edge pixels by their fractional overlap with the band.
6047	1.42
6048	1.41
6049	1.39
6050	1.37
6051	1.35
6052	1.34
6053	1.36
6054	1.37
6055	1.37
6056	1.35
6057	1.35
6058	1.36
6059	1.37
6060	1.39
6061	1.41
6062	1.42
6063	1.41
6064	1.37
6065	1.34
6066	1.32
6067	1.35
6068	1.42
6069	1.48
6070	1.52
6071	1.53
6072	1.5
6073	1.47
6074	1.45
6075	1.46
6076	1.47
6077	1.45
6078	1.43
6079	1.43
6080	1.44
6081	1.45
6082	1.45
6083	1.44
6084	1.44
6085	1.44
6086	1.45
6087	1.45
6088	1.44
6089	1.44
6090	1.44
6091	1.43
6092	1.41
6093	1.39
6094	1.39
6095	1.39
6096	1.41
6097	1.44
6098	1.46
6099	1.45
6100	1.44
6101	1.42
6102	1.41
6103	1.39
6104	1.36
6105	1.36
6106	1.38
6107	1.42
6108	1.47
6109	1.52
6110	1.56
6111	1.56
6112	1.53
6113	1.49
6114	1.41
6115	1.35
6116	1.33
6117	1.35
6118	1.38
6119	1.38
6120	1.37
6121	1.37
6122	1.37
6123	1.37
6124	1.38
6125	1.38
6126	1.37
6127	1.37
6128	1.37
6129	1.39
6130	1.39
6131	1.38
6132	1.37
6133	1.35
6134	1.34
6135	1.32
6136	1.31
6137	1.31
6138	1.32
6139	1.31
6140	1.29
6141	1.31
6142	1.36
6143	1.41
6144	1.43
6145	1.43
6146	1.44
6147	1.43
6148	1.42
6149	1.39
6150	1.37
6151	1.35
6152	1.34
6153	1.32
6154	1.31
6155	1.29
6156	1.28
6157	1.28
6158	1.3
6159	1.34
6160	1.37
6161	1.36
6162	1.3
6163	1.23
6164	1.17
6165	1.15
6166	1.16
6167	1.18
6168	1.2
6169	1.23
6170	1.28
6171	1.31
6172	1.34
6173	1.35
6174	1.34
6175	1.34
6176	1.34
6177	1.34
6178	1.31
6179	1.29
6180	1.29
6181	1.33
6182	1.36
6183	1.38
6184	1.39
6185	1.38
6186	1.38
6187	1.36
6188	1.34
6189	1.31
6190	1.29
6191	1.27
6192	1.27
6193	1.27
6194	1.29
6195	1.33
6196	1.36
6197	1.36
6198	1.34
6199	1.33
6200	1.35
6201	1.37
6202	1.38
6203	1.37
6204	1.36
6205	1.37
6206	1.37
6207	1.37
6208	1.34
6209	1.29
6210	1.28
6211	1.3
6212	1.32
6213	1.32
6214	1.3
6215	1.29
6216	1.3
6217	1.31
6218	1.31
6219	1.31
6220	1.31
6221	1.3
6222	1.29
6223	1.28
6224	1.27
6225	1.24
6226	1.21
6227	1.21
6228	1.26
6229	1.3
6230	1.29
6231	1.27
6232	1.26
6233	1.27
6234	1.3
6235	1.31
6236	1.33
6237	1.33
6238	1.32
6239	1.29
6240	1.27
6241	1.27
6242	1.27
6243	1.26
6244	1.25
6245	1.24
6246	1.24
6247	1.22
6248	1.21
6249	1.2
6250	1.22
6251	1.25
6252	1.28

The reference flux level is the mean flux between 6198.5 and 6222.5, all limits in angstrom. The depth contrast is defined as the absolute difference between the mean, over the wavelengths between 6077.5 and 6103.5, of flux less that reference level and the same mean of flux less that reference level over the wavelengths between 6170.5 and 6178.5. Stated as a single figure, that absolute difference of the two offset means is 0.10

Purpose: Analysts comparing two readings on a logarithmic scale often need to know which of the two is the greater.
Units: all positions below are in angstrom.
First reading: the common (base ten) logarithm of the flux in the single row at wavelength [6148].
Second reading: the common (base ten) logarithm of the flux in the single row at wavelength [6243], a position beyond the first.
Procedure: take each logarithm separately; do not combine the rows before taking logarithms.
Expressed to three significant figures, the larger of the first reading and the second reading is 0.152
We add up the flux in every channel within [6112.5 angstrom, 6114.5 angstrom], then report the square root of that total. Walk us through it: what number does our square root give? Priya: 1.70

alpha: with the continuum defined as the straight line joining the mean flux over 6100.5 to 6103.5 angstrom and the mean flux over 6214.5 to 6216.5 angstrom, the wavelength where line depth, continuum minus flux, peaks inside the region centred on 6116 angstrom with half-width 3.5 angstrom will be 6116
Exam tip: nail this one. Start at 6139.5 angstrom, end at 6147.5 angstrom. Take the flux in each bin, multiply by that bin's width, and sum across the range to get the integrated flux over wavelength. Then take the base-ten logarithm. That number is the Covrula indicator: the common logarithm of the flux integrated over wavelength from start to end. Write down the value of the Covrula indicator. 1.0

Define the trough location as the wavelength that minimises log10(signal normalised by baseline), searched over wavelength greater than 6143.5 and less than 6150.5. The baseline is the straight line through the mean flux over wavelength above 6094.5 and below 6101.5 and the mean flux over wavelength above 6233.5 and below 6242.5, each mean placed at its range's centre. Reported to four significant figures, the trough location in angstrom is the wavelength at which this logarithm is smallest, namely 6150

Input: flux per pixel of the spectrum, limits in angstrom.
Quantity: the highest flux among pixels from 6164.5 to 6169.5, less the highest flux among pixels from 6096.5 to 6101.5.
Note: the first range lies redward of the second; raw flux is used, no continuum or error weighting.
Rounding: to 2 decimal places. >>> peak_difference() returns -0.23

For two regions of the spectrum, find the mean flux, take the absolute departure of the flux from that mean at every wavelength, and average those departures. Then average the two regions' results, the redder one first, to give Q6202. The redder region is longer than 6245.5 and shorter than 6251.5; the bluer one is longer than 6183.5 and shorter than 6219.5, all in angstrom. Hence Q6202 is 0.023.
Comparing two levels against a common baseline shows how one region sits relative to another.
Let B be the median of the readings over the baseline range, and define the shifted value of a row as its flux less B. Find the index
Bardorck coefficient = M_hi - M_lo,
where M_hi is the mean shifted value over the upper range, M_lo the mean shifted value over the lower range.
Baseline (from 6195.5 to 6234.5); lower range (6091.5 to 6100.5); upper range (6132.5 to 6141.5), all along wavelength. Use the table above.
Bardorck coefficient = -0.10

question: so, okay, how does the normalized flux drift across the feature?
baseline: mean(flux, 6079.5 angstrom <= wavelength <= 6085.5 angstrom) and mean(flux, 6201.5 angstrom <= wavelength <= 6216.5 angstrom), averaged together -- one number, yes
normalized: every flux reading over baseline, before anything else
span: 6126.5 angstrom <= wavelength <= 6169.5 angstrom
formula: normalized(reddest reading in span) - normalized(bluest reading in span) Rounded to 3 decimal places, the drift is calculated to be -0.101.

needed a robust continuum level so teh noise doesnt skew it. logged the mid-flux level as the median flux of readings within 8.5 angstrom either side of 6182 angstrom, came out 1.340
